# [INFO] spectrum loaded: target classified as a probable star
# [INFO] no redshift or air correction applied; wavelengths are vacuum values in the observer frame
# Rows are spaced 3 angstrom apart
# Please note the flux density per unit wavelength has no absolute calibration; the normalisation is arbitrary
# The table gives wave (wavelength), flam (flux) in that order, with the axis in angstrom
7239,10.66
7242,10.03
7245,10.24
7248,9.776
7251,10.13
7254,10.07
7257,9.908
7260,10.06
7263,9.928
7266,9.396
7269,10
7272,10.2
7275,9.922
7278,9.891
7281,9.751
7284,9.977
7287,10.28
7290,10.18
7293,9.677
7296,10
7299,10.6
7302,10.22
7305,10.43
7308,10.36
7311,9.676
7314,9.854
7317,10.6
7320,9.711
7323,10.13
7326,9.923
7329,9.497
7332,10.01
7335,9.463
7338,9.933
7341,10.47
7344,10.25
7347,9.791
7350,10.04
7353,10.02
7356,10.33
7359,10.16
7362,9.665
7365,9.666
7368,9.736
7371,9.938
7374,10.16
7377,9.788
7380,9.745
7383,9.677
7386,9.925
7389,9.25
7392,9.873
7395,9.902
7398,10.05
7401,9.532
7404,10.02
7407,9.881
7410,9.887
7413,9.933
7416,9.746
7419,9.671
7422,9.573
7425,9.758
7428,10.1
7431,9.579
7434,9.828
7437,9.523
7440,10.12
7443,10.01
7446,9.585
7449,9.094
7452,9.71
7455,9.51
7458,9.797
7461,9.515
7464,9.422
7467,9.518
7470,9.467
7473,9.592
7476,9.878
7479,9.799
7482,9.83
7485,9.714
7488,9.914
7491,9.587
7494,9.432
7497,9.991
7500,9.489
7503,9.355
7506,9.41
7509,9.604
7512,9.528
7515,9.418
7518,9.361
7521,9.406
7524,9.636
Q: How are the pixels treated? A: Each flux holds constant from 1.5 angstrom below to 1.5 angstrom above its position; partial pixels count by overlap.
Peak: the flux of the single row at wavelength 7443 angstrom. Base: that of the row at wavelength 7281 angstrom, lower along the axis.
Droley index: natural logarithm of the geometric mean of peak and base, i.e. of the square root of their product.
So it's 2.29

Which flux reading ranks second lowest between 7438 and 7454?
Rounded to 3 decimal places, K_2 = 9.585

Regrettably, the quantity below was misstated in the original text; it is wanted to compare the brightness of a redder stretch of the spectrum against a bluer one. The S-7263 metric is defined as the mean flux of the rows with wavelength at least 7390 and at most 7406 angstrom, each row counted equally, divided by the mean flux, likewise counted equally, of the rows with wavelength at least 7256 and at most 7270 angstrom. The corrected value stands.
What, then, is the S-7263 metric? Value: 1.00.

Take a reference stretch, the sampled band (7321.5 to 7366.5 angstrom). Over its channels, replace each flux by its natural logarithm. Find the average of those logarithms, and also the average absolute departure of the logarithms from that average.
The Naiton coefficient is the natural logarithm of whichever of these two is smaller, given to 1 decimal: -3.7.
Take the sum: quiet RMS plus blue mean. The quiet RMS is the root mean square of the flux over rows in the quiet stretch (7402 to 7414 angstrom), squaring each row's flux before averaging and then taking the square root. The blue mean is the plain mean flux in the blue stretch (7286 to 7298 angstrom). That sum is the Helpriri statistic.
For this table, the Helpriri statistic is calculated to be 20.0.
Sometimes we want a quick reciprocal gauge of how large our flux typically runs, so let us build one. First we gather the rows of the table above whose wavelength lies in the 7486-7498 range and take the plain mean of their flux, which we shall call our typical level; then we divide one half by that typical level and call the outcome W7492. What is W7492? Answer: 0.0514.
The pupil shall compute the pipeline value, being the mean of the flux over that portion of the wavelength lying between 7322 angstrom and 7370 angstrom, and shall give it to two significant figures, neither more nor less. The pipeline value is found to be 9.9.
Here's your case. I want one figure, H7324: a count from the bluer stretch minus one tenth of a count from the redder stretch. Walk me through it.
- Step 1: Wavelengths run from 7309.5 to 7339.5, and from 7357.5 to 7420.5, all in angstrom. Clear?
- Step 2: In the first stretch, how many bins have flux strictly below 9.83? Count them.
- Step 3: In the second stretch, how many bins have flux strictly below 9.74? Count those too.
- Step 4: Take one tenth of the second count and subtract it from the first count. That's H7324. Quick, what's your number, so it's 3.3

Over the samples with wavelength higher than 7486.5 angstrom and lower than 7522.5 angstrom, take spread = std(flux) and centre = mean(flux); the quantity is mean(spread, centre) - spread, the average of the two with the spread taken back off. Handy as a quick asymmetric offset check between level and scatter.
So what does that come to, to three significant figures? 4.67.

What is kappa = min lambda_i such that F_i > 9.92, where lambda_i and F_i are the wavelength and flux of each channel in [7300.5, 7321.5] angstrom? 7302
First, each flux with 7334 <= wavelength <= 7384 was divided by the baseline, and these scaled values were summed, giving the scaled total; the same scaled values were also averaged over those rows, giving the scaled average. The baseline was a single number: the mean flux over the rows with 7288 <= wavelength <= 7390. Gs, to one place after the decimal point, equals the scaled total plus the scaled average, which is 17.9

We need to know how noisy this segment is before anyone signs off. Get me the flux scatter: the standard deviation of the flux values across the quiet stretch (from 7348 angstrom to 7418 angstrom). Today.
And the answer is 0.23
